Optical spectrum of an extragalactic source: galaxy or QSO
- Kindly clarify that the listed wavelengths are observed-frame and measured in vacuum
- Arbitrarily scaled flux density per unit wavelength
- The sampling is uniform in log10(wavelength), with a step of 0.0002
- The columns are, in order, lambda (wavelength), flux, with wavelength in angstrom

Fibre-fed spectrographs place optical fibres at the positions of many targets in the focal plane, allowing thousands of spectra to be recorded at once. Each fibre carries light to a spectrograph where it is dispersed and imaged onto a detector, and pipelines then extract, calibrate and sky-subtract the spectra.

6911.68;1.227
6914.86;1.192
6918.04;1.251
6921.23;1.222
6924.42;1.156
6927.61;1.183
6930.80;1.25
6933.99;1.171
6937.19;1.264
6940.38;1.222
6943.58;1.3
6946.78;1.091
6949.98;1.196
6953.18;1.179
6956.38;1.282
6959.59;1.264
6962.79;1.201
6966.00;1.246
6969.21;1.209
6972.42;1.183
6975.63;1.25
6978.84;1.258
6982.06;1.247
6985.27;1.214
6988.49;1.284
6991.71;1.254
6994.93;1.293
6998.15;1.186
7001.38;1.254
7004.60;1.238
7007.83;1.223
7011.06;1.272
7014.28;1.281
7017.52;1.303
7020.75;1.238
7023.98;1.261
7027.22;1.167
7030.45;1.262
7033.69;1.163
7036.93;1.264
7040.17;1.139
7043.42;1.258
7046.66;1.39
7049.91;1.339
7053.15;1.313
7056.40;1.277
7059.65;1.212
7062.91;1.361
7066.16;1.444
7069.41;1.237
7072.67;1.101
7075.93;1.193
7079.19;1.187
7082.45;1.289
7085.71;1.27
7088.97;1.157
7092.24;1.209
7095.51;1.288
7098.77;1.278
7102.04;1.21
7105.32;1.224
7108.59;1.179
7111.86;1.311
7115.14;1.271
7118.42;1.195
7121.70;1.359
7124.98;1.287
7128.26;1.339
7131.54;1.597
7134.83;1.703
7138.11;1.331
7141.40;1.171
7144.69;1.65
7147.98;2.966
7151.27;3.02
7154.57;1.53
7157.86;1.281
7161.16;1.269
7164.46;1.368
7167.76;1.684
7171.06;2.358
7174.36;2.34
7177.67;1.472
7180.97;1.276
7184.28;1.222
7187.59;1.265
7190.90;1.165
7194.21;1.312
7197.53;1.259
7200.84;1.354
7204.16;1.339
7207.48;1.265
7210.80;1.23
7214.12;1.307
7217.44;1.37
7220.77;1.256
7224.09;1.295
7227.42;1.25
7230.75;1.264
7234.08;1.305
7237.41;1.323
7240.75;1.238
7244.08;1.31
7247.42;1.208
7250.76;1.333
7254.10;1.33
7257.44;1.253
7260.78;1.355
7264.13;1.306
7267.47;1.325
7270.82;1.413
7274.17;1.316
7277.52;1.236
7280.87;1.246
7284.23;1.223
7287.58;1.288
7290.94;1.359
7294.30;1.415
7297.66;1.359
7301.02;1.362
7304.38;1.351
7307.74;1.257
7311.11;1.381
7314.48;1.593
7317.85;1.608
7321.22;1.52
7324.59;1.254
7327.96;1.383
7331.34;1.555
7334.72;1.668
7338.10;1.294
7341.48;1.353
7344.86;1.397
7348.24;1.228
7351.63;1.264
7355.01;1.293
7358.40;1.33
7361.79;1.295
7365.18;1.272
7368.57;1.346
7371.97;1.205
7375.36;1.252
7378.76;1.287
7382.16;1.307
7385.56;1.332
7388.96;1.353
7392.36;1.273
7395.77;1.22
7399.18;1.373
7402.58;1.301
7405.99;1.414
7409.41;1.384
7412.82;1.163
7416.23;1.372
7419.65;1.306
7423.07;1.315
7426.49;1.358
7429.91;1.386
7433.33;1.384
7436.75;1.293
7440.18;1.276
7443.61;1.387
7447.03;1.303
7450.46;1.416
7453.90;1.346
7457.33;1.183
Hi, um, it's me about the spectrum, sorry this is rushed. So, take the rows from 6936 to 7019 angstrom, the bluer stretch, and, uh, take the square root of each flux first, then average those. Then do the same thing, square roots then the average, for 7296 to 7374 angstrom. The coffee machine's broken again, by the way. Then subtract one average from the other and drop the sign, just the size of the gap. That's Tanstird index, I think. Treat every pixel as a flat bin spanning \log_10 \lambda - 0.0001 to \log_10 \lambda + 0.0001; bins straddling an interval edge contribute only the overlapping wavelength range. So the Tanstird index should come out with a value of 0.058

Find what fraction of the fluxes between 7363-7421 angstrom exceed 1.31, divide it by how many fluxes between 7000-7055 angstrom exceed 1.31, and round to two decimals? 0.14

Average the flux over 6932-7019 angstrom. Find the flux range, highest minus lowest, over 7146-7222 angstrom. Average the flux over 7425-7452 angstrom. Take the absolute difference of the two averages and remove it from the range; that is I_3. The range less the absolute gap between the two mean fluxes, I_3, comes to 1.7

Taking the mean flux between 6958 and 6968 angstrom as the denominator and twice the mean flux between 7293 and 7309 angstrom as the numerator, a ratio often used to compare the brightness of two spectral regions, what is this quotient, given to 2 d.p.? 2.18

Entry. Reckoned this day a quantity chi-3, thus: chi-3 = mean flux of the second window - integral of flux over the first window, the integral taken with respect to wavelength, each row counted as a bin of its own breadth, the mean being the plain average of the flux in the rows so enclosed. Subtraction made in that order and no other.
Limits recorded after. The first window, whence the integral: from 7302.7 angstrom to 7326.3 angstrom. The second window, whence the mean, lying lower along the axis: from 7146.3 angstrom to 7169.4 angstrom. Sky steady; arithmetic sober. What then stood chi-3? -31.7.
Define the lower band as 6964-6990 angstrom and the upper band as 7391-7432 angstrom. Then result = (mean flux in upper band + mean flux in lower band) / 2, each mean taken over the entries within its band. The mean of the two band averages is 1.28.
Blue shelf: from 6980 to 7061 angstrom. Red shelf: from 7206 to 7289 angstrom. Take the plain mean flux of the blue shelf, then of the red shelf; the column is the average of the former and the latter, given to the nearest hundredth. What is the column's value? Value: 1.27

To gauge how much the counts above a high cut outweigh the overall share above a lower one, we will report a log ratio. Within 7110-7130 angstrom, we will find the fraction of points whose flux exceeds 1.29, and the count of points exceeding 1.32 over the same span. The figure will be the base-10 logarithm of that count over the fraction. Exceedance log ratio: 0.60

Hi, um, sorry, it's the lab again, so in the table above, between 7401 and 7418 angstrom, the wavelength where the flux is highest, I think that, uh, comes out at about 7405.99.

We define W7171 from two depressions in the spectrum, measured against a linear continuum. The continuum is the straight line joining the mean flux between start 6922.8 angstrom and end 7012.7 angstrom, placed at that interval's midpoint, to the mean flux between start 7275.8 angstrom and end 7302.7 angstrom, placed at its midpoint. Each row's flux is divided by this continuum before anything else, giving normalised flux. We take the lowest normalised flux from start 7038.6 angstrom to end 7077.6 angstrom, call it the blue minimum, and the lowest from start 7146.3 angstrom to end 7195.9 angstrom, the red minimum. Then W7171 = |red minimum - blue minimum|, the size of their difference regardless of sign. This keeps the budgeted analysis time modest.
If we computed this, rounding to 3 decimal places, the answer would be 0.029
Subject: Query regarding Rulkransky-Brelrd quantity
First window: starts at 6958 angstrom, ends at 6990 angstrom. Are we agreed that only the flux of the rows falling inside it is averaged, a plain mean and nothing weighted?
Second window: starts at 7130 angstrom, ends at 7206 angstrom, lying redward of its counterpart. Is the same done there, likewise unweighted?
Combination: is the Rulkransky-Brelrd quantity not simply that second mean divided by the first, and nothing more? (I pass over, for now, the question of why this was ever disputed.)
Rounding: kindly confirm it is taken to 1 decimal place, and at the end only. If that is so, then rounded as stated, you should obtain 1.3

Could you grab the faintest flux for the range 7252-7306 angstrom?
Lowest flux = 1.223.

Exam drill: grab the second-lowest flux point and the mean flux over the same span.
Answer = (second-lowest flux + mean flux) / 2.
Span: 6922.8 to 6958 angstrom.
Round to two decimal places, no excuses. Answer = 1.18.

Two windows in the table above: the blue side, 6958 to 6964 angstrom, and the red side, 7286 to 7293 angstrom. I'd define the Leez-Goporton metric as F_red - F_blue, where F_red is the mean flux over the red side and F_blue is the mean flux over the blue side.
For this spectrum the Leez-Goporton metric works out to 0.09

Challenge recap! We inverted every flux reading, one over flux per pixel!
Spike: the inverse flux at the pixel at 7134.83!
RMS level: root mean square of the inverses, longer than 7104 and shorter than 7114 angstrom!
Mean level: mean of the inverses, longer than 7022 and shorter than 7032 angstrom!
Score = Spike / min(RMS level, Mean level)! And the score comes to 0.72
